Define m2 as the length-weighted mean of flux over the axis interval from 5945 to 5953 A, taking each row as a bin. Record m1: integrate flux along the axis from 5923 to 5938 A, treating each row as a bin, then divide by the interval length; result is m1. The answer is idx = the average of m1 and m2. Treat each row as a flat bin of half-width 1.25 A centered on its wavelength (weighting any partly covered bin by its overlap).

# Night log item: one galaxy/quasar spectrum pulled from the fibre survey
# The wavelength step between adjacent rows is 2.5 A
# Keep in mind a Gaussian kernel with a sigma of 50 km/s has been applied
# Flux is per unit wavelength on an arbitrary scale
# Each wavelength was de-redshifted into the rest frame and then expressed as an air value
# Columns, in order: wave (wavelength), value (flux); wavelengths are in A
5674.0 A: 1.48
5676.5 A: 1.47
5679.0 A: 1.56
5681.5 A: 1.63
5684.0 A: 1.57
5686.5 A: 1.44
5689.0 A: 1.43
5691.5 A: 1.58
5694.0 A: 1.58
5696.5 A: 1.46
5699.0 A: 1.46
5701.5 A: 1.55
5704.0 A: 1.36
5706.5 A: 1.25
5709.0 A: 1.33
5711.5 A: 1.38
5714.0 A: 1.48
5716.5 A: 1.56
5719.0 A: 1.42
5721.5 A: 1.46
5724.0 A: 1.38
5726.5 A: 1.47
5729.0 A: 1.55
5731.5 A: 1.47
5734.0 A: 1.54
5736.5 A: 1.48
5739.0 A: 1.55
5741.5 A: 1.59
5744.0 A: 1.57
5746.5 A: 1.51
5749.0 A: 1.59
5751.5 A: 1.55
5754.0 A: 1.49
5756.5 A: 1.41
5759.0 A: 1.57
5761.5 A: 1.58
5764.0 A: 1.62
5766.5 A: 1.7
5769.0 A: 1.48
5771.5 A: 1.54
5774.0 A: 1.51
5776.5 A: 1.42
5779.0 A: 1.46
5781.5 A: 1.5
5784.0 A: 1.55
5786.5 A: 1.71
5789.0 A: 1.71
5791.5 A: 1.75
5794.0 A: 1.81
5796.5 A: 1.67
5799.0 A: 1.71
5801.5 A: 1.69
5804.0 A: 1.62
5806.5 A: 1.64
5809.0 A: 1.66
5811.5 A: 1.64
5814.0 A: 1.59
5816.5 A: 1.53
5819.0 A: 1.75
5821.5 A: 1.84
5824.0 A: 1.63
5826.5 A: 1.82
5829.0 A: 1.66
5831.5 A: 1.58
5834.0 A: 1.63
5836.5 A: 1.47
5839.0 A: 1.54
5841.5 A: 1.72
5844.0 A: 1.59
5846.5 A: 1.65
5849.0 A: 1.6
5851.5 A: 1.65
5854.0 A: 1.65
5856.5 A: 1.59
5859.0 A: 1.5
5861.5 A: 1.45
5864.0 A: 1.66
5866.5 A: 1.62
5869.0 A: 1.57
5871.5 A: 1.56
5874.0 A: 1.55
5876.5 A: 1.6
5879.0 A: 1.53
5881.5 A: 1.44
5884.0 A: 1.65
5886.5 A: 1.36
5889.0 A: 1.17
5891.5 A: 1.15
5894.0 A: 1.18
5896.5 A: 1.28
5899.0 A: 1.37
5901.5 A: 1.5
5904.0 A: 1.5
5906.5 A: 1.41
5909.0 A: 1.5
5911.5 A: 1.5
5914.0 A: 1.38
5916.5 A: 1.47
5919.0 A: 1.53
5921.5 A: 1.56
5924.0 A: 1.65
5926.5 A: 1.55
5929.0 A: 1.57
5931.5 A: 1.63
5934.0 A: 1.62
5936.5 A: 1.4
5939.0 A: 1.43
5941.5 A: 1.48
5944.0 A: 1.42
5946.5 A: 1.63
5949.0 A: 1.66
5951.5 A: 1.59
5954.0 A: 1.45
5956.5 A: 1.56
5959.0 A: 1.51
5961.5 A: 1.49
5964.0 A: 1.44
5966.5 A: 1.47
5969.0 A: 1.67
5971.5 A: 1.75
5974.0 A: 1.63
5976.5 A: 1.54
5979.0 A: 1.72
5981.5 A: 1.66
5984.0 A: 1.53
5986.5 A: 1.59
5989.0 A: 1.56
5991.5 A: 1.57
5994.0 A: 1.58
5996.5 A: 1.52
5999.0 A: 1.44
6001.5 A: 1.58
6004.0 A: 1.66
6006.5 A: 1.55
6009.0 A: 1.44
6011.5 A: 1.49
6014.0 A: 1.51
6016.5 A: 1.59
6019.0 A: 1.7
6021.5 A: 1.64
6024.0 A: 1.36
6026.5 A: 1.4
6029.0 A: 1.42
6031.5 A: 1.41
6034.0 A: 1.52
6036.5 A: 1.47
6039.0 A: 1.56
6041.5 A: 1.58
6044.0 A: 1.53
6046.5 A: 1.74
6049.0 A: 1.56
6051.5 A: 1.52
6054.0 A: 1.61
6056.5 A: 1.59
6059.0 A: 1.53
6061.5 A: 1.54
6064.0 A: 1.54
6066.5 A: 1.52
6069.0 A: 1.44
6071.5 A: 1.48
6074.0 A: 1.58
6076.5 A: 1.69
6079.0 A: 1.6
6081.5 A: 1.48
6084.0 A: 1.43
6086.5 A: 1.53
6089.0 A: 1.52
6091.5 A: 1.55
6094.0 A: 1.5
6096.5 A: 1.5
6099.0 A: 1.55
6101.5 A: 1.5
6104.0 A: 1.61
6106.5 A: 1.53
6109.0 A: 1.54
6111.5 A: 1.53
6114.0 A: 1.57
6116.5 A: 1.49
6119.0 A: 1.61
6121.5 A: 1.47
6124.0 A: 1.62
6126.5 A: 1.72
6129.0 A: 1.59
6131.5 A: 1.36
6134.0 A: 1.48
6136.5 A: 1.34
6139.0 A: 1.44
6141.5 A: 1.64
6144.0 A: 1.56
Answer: 1.59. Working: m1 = 1.57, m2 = 1.61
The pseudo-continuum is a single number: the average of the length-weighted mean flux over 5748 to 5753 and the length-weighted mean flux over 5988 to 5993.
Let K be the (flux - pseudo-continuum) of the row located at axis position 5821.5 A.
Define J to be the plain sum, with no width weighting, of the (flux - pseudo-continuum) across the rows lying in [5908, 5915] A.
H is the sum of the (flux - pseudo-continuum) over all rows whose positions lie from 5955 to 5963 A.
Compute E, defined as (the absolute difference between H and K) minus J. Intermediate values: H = -0.14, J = -0.32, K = 0.27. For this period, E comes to 0.73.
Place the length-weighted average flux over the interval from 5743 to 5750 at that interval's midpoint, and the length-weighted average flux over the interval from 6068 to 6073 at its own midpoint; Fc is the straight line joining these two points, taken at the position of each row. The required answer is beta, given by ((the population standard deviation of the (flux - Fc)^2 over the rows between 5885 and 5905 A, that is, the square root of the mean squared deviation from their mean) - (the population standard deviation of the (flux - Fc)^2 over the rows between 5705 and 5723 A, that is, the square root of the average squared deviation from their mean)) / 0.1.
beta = 0.20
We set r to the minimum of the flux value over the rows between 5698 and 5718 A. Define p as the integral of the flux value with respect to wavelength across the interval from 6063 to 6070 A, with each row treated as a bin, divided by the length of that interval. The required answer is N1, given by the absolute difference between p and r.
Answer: 0.25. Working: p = 1.50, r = 1.25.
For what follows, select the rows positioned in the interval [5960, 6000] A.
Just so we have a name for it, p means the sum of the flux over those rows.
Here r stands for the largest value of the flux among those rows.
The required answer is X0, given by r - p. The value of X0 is -23.4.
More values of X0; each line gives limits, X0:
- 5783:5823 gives -25.0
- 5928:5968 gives -22.7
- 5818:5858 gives -24.5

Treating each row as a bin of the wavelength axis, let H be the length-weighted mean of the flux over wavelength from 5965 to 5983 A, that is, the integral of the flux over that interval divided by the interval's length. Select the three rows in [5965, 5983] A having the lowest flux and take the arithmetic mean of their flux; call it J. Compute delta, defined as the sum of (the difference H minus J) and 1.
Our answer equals 1.08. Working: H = 1.63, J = 1.55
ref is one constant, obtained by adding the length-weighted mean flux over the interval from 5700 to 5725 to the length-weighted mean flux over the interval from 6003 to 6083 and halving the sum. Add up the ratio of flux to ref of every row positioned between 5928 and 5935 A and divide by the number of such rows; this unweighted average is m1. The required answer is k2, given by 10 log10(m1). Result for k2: 0.36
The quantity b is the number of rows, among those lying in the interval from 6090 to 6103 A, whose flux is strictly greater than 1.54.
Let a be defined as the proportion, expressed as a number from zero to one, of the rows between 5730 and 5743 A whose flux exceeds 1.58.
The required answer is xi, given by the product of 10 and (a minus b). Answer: -18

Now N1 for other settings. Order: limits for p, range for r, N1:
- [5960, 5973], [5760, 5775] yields 0.08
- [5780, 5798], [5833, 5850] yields 0.20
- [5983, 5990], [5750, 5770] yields 0.15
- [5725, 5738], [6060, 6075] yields 0.06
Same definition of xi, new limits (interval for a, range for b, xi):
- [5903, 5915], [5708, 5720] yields -10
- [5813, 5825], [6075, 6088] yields -12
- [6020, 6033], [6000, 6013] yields -28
